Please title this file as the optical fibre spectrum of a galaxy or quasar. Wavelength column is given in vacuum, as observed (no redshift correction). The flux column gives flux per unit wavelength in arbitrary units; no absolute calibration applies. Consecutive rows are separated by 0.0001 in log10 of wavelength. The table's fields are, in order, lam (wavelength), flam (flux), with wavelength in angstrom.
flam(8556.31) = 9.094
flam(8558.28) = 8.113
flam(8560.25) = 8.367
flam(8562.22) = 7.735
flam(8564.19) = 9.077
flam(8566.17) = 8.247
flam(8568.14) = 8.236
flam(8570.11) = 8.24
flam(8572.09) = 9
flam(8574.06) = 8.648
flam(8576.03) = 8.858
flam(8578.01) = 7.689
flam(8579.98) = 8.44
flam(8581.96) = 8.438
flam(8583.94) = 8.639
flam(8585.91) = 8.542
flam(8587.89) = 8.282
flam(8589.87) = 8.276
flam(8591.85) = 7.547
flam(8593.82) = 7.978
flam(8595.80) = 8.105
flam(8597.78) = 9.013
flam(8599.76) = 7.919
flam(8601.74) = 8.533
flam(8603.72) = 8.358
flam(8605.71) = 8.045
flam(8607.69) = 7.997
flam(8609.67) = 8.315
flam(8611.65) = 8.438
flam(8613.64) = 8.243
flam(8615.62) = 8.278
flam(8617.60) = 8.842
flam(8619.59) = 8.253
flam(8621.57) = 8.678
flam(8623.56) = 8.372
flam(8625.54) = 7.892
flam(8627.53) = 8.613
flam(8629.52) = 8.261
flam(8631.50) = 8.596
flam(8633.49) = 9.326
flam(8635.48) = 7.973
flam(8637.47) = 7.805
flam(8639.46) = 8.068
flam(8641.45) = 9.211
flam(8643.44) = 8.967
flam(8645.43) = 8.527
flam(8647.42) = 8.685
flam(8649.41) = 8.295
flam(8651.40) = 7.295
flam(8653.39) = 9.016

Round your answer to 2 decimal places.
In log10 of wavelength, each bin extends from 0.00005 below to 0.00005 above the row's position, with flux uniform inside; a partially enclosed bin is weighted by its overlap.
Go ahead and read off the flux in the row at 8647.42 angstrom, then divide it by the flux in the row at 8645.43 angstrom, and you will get 1.02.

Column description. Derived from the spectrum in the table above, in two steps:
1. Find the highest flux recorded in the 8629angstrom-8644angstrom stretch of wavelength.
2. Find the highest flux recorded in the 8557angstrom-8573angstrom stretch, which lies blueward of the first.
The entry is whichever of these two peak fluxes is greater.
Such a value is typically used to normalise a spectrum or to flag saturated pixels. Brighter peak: 9.33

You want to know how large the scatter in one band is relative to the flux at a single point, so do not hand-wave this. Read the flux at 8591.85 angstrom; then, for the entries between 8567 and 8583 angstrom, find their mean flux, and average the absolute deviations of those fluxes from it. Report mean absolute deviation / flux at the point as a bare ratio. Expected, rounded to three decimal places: 0.039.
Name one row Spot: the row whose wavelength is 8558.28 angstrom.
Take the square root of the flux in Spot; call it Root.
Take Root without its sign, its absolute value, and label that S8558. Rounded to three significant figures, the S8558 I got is 2.85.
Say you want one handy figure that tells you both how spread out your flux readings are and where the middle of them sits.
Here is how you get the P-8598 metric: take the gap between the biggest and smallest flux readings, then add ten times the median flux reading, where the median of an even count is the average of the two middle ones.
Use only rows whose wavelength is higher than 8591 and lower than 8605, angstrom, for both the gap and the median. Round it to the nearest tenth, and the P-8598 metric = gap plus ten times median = 82.5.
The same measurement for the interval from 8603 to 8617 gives 83.2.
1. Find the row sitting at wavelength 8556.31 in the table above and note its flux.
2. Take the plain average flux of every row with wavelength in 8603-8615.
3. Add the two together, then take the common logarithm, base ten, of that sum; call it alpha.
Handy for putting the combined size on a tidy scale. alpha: 1.239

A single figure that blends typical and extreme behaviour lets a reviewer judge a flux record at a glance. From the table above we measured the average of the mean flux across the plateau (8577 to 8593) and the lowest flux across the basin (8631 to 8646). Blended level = 8.02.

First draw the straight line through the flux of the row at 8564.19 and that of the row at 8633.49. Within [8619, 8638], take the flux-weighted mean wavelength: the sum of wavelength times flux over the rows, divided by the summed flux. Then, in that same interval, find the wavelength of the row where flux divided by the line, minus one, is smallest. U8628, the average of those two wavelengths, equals 8633.0 angstrom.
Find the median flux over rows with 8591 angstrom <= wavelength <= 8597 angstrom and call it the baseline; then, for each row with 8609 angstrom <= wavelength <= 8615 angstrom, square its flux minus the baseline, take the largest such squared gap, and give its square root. 0.46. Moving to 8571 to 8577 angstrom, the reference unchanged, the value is 1.02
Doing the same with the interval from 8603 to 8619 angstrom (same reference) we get 0.86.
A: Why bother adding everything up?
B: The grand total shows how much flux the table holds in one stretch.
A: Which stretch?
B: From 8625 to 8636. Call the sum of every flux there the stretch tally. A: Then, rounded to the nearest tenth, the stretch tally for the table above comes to 50.7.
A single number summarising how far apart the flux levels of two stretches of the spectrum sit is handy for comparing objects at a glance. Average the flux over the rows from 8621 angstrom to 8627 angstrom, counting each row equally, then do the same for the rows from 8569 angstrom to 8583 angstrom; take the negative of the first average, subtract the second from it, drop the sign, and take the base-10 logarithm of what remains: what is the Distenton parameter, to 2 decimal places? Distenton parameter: 1.22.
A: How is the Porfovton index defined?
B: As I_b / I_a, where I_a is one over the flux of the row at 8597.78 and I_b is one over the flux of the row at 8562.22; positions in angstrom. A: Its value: 1.17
